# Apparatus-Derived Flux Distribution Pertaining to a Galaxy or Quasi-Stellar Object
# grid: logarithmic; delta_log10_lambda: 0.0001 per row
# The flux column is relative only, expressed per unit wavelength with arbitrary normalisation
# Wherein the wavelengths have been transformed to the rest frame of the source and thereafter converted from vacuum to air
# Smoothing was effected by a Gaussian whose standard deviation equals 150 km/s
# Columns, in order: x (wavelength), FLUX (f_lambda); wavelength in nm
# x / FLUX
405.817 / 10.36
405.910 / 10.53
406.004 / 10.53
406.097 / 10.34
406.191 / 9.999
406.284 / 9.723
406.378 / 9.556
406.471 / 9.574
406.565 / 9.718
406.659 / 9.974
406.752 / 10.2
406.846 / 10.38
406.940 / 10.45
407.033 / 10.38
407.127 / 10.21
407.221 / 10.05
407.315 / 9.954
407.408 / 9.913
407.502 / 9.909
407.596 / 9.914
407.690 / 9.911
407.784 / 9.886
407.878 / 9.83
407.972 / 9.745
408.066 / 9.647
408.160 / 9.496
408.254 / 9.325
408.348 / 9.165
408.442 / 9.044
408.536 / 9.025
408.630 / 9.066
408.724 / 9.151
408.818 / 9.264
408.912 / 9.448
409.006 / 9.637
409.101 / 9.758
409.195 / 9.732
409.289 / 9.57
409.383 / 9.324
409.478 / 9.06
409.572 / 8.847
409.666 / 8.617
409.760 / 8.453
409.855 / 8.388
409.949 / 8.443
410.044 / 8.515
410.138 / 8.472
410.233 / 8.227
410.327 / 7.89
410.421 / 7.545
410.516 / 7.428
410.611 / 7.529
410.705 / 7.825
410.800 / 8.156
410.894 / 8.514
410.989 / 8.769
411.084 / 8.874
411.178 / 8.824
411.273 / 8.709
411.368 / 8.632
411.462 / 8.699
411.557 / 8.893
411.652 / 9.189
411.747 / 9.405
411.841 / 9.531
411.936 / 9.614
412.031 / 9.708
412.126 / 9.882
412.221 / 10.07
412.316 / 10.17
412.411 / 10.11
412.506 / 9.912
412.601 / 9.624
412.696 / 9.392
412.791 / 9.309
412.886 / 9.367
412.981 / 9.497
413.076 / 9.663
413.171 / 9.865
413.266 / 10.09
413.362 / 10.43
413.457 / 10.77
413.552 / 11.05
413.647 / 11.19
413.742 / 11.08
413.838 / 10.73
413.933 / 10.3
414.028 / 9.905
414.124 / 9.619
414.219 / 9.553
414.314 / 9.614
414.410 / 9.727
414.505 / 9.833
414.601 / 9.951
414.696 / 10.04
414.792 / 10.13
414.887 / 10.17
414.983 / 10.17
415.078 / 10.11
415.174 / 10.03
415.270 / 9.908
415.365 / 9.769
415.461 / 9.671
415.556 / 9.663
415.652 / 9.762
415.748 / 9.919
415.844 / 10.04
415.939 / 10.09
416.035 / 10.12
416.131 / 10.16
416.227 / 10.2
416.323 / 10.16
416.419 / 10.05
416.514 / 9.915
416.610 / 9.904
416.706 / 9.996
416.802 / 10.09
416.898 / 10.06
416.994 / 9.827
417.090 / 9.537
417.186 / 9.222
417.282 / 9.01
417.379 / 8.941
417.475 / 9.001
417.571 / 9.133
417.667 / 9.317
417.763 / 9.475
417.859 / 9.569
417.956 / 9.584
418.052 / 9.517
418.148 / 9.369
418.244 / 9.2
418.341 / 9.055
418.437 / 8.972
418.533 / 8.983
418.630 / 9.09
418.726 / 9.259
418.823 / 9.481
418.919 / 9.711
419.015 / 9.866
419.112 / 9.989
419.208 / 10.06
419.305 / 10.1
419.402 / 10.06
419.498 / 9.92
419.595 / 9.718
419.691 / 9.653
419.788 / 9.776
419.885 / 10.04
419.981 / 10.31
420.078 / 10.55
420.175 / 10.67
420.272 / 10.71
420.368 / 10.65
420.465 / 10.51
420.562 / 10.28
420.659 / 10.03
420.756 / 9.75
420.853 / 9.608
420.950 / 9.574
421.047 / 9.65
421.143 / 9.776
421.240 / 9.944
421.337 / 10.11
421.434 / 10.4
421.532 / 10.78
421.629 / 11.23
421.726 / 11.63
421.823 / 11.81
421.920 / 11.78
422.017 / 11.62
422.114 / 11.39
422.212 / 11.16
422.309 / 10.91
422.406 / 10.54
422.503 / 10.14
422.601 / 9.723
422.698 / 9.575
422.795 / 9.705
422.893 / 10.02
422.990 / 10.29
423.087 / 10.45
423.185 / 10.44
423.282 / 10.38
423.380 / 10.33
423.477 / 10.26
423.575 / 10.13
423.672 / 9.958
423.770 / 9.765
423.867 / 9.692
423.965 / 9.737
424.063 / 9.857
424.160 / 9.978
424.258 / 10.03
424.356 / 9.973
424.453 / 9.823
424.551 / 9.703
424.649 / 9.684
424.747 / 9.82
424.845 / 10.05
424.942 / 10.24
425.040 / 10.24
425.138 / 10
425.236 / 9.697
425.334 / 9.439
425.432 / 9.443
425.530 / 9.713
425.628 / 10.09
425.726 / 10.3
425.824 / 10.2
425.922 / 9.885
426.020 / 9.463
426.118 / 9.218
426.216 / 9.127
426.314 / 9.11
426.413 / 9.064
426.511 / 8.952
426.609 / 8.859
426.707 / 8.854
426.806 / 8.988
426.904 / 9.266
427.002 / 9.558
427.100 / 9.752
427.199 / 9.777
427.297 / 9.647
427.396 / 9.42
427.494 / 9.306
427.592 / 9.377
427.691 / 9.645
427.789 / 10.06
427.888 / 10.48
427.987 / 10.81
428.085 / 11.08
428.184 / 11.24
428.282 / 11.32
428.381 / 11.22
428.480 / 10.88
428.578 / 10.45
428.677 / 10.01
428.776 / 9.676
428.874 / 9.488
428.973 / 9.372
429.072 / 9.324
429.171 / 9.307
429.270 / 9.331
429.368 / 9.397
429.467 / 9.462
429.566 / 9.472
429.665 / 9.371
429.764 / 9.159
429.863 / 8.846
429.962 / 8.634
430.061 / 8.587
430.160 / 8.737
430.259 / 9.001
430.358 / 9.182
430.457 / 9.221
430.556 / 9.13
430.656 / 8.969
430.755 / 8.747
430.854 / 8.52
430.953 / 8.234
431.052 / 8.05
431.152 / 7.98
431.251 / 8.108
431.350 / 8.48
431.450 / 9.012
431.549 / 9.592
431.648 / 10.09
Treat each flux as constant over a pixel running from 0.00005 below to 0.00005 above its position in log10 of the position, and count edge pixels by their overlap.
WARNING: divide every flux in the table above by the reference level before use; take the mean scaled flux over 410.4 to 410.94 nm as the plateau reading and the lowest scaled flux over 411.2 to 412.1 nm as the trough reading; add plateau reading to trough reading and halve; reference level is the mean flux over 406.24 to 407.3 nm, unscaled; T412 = 0.82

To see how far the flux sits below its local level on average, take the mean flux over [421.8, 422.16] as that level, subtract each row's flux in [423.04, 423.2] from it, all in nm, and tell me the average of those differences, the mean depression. 1.2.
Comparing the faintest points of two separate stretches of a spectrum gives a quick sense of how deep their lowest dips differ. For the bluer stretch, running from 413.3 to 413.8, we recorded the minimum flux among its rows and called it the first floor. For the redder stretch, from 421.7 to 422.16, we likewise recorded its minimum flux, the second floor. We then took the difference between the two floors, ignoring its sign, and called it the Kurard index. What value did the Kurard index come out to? 1.0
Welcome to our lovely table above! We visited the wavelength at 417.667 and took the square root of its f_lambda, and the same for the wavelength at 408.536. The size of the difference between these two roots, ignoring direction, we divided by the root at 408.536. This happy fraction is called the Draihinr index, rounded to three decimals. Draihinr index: 0.016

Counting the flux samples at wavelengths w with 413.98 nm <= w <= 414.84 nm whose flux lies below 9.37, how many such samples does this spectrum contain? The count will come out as 0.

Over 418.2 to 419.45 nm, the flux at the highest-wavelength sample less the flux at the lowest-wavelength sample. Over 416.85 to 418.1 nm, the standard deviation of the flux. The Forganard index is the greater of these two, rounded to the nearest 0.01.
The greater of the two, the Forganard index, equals 0.86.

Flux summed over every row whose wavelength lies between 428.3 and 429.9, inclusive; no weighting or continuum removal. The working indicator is 155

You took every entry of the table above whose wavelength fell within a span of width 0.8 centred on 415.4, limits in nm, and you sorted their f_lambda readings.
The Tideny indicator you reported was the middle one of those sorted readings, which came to 9.8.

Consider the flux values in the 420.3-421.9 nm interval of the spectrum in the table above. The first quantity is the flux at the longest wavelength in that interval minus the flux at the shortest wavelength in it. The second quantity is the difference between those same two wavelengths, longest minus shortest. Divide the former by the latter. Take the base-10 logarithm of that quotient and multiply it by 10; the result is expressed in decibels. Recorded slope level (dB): -1.0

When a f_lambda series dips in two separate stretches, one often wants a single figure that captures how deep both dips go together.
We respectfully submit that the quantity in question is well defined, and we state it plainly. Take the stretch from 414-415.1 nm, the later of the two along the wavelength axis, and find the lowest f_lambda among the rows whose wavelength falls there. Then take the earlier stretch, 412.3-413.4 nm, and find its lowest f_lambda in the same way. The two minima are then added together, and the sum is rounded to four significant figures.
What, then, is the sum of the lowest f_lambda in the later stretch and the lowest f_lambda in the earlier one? 18.86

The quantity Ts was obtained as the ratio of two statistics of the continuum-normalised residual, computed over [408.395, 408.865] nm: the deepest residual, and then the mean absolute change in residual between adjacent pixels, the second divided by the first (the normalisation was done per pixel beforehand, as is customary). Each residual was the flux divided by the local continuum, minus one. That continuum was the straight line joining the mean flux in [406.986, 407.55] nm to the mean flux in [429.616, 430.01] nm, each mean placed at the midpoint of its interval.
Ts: -0.07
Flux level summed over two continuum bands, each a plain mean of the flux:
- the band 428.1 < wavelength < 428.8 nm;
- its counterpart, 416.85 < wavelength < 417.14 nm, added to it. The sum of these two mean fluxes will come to 20.5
